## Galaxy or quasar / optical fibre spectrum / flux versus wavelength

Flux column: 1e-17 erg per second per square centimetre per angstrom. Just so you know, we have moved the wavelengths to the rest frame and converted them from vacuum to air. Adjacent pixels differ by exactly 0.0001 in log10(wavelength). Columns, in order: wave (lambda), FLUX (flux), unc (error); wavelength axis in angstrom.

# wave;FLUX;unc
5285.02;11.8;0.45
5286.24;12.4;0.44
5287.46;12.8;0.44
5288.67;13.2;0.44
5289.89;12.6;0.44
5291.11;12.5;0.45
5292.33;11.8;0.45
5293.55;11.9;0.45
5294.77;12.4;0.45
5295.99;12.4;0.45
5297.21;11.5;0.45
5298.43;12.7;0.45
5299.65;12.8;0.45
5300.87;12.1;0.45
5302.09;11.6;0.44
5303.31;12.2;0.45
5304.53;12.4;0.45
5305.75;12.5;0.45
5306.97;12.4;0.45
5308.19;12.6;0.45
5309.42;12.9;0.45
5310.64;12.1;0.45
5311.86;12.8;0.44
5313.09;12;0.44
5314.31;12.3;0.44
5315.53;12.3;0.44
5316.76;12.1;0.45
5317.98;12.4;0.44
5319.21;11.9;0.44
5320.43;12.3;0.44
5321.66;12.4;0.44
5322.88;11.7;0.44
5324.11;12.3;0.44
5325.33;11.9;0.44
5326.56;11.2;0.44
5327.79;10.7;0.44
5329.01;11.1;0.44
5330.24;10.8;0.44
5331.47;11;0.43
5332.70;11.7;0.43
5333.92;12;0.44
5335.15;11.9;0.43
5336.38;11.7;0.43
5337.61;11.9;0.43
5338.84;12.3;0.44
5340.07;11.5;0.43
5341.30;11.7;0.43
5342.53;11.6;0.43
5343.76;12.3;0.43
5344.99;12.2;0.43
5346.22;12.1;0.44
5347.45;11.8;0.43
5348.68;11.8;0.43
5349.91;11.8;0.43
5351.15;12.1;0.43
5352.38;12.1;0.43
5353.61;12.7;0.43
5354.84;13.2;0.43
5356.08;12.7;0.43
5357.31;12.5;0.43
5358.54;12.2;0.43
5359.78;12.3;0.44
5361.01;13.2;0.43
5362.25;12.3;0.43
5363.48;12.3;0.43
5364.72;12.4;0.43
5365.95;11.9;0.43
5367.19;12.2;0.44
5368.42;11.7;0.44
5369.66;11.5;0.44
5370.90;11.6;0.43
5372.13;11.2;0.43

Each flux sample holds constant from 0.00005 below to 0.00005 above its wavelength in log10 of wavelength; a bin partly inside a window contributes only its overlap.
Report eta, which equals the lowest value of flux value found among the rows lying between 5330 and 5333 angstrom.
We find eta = 10.8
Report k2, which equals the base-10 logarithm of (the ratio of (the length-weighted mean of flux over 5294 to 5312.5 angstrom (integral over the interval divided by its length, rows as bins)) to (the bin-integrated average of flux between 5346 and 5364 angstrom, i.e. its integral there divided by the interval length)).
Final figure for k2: 0.000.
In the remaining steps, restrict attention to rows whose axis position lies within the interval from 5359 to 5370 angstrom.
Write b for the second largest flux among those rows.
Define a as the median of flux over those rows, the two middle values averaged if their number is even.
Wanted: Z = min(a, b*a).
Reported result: 12.3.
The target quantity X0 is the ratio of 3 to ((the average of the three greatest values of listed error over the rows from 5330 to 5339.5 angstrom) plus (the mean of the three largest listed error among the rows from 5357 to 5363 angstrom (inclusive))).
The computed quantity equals 3.435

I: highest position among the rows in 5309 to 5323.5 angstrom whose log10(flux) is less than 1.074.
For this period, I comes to 5322.88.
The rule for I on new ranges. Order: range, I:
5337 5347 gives 5342.53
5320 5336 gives 5332.70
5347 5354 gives 5349.91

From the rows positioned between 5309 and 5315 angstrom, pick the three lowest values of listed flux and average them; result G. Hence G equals 12.1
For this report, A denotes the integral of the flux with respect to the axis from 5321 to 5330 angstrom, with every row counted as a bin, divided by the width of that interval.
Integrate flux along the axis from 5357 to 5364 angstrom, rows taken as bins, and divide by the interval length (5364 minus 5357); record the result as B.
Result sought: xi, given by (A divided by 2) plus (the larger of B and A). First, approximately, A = 11.6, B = 12.5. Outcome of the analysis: 18.3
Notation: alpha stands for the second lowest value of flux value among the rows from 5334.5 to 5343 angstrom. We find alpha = 11.6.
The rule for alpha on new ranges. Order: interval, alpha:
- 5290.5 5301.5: 11.8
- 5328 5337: 11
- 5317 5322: 12.3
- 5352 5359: 12.2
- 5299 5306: 12.1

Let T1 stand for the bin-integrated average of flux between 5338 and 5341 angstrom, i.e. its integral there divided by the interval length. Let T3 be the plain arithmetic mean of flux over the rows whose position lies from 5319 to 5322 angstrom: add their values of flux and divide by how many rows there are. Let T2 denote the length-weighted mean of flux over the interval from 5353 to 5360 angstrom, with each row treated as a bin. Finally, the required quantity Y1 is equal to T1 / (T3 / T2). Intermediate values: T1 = 11.9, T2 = 12.61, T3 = 12.2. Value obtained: 12.3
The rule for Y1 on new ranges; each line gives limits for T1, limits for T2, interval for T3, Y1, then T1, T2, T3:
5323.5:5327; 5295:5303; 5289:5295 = 11.8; 11.8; 12.20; 12.2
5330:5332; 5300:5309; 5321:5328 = 11.4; 10.9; 12.29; 11.7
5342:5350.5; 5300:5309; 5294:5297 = 11.8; 12.0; 12.29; 12.4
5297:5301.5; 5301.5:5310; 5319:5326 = 12.6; 12.3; 12.37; 12.1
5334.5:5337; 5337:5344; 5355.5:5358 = 11.1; 11.8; 11.86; 12.6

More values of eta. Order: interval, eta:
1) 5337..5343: 11.5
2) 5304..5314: 12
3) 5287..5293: 11.8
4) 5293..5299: 11.5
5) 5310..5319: 12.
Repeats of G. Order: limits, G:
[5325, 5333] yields 10.8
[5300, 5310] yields 12.0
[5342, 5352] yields 11.7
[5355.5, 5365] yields 12.3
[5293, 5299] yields 11.9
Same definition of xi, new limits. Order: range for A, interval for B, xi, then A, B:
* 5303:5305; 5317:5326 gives 18.5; 12.3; 12.1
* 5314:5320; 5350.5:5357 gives 18.6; 12.2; 12.5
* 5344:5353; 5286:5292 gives 18.7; 12.0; 12.7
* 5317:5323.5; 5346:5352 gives 18.2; 12.1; 11.9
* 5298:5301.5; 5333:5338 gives 18.8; 12.5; 11.9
